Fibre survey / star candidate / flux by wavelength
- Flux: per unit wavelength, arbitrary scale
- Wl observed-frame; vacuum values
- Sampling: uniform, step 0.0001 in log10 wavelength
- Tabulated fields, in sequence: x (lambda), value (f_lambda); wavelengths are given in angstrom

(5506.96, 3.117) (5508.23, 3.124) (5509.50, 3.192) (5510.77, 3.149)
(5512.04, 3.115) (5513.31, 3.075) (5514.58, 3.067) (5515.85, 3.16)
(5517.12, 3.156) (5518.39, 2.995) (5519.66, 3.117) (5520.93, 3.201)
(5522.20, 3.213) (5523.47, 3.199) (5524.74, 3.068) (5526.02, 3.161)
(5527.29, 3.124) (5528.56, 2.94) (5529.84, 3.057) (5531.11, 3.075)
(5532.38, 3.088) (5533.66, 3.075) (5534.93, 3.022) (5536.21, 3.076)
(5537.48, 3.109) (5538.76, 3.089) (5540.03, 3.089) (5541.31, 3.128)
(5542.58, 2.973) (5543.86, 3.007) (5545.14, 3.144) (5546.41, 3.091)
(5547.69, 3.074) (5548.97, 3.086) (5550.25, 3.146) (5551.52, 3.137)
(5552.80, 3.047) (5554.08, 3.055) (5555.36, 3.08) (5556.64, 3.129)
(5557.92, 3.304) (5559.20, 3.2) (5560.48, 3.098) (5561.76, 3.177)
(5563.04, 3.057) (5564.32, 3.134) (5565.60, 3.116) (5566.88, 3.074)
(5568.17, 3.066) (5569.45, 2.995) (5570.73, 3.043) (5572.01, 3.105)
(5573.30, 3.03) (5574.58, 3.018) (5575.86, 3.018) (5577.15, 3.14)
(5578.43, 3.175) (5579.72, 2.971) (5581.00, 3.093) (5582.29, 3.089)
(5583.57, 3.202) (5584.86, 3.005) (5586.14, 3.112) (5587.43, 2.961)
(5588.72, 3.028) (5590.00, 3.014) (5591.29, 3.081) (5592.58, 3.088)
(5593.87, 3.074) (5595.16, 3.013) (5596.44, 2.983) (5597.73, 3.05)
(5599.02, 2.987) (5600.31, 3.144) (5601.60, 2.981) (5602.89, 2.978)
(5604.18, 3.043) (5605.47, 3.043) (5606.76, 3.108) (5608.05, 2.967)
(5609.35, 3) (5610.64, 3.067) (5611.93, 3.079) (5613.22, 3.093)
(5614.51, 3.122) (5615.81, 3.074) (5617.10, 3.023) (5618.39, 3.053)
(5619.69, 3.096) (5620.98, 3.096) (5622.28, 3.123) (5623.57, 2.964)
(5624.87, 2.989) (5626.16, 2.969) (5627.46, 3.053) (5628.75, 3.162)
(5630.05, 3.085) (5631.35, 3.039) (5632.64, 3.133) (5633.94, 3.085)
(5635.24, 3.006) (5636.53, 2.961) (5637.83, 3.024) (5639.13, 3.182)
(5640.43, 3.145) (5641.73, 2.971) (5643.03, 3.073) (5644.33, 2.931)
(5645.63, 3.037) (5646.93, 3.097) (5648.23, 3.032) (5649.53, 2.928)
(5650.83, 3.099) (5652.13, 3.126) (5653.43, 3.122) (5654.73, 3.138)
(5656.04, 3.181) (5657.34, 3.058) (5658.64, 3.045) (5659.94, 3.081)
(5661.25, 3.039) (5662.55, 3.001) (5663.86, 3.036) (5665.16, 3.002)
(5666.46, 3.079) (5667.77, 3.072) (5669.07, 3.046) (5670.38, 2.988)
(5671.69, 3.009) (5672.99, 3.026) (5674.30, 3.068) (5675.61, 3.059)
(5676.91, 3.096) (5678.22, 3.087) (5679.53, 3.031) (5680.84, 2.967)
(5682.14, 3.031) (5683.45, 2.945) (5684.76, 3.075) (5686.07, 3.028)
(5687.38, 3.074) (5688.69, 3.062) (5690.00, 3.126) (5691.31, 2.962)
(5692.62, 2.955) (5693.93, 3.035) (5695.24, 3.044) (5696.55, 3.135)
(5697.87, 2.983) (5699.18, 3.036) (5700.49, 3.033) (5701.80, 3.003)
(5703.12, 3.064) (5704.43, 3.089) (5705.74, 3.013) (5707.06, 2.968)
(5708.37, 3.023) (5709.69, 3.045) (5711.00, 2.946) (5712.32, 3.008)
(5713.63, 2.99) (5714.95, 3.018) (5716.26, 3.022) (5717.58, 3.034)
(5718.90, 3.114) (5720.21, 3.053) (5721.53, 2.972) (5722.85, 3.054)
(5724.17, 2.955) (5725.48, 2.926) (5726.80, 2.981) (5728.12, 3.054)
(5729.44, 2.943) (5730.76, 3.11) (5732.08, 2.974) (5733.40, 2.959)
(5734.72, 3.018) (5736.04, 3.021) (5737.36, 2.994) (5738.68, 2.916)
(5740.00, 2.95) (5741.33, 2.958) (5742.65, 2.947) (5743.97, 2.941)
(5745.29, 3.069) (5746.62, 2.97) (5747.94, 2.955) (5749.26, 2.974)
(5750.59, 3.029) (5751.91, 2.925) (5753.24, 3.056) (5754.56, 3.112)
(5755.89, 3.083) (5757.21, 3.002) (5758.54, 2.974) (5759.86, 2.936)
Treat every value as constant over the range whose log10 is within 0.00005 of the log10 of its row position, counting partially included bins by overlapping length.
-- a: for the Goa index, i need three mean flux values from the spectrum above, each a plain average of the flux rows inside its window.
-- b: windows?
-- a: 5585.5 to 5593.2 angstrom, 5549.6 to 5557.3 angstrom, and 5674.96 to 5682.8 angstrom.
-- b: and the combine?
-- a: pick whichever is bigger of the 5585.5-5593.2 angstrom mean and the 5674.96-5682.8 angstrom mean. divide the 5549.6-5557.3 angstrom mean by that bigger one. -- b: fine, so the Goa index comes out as 1.02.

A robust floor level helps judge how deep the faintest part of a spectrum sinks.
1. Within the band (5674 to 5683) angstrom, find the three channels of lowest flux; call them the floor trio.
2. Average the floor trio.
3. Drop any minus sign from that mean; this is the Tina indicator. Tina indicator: 3.01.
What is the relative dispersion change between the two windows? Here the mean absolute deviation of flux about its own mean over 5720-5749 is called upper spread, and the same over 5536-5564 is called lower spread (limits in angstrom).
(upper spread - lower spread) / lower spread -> -0.11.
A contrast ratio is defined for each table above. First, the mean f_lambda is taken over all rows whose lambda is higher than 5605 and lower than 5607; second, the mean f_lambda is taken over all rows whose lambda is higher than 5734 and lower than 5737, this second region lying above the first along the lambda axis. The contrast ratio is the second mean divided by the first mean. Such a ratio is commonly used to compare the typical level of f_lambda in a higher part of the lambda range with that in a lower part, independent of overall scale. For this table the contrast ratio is 0.98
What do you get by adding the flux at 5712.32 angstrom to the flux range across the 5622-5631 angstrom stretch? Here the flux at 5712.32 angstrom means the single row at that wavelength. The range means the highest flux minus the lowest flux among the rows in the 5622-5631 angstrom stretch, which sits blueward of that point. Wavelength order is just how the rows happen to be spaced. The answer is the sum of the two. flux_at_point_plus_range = 3.21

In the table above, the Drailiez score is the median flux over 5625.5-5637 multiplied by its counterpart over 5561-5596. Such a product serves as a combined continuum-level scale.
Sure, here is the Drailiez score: 9.38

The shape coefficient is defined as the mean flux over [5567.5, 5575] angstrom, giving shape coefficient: 3.04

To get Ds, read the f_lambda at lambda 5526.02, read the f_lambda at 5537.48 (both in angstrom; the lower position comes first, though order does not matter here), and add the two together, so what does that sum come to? 6.27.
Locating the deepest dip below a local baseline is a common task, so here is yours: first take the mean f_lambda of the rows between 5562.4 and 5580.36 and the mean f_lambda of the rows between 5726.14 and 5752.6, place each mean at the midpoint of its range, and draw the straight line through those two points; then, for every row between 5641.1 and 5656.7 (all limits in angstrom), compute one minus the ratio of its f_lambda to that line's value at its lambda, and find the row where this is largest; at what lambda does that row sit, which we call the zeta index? 5649.53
